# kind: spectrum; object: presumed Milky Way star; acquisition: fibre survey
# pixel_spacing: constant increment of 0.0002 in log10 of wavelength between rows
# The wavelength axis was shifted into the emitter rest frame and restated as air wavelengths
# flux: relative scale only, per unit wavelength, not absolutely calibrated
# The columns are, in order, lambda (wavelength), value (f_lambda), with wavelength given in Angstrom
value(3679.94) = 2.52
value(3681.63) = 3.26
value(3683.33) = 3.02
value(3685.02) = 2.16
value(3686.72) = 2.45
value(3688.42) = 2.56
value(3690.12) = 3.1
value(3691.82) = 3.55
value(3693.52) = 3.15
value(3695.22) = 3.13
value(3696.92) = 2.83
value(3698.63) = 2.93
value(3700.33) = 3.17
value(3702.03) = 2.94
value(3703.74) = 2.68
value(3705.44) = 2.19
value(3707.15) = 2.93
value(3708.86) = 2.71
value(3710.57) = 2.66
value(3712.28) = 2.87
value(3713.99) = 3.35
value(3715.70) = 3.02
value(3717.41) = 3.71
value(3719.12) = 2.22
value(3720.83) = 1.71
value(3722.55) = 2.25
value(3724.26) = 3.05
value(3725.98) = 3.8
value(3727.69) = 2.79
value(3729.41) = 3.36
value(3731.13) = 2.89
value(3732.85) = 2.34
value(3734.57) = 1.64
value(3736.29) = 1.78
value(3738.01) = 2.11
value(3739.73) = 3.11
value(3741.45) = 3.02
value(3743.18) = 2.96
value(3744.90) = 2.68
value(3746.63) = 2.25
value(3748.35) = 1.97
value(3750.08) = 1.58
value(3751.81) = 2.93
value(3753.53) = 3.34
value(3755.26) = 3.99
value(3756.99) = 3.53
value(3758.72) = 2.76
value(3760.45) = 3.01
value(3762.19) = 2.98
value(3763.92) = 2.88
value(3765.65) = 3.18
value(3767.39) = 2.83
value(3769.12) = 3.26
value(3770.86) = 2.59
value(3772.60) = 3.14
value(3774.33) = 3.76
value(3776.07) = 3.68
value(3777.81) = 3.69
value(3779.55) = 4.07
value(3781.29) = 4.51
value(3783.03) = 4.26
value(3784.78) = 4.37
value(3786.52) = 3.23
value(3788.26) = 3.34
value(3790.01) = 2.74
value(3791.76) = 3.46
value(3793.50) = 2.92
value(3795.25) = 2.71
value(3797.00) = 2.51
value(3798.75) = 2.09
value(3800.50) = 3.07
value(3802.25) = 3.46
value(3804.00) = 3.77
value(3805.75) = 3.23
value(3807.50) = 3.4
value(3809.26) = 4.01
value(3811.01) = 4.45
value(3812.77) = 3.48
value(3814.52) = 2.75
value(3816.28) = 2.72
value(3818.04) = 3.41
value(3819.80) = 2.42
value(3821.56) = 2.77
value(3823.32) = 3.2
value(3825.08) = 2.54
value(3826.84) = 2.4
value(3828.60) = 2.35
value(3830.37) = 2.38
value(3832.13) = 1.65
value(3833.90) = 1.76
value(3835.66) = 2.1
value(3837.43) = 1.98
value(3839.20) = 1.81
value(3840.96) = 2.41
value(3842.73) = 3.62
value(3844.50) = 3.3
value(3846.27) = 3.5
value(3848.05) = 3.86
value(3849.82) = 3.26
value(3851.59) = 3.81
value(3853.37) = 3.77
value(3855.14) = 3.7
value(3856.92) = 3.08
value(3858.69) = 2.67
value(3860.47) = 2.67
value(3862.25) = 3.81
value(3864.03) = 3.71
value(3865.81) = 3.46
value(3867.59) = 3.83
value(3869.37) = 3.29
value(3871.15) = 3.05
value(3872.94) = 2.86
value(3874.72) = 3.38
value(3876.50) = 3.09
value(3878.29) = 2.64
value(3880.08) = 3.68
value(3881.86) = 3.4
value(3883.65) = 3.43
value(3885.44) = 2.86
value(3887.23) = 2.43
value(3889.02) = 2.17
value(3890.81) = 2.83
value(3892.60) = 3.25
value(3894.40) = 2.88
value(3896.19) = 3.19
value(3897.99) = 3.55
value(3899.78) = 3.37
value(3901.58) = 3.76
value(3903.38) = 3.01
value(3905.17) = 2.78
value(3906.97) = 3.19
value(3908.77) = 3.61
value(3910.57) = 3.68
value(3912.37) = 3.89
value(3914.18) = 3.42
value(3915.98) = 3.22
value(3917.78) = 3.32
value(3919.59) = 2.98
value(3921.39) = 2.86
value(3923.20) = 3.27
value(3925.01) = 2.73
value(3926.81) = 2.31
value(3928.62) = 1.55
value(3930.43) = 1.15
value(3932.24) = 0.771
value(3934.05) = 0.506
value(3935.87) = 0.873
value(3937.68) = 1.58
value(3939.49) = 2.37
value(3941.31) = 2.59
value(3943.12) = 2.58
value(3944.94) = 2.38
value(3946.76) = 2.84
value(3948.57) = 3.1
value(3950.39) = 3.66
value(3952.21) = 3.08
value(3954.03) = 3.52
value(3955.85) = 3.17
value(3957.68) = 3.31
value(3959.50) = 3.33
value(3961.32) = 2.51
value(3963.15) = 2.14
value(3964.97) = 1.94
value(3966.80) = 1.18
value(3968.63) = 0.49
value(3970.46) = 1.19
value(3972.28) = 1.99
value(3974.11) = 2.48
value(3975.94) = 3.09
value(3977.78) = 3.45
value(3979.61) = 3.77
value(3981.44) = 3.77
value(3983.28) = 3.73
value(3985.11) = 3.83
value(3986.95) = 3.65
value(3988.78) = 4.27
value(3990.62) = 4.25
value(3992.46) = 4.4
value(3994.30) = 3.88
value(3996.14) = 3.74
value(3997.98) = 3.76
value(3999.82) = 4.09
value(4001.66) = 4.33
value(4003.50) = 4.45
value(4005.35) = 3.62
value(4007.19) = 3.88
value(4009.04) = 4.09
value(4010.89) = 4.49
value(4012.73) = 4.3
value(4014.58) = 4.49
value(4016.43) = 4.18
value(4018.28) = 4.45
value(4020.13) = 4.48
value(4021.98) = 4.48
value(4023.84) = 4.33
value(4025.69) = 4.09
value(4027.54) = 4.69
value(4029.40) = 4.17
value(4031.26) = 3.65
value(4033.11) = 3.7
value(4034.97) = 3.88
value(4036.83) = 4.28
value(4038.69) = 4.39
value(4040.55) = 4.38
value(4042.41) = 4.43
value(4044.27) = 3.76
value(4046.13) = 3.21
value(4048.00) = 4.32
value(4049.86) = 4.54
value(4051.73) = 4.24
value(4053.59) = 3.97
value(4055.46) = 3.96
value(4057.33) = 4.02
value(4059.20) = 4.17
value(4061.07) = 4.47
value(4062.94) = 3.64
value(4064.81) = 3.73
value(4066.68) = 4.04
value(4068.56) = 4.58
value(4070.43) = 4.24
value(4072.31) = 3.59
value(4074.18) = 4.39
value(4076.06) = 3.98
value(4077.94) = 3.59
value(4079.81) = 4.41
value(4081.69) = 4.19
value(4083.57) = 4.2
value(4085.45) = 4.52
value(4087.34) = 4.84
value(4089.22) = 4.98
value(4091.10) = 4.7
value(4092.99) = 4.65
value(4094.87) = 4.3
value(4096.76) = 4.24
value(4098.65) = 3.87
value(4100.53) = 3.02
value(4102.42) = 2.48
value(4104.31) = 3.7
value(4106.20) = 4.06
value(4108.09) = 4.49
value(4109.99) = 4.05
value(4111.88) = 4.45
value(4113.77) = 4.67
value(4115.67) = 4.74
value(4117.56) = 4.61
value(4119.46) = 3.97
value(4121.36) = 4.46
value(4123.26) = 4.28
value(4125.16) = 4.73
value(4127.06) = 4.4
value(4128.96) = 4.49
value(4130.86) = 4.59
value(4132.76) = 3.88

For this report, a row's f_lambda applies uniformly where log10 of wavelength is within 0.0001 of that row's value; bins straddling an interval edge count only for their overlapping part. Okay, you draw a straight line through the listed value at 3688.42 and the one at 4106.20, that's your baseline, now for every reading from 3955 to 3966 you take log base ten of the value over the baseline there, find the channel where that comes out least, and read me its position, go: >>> 3964.97 Angstrom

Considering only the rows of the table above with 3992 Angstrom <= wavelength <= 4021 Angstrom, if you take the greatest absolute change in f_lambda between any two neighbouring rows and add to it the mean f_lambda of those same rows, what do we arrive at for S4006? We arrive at 4.99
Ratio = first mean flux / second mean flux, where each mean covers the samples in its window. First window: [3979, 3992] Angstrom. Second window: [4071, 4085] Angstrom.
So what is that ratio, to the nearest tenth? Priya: 1.0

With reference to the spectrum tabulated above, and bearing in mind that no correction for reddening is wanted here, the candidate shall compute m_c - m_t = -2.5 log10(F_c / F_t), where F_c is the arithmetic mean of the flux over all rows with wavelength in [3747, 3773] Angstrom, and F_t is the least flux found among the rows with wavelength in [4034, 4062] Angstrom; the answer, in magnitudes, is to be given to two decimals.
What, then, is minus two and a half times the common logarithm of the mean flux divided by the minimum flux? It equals 0.10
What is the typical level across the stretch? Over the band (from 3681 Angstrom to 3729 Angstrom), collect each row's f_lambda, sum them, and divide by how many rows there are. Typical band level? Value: 2.9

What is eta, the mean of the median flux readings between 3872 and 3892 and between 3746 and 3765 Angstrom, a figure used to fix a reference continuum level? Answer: 2.9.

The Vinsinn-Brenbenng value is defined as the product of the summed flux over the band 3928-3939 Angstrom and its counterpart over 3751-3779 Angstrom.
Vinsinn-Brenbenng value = 331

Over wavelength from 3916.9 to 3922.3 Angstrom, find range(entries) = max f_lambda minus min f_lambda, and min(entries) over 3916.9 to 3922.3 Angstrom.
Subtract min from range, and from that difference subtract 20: -22.4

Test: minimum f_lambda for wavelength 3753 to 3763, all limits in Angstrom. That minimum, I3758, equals 2.76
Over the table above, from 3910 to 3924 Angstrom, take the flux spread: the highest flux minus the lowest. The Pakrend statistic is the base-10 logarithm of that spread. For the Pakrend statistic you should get 0.01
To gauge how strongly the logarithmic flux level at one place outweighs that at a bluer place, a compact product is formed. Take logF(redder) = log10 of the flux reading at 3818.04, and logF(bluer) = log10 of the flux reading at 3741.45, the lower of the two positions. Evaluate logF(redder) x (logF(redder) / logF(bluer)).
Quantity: 0.59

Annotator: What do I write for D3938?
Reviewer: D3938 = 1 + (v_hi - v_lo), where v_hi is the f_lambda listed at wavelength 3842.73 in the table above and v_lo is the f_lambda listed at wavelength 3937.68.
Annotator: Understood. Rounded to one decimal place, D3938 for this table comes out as 3.0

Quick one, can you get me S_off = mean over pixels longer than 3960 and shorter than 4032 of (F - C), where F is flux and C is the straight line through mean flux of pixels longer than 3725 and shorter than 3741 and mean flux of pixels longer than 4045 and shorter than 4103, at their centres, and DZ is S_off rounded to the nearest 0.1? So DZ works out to -0.2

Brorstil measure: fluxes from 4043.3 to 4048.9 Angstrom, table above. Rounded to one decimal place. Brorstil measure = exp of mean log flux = 3.7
